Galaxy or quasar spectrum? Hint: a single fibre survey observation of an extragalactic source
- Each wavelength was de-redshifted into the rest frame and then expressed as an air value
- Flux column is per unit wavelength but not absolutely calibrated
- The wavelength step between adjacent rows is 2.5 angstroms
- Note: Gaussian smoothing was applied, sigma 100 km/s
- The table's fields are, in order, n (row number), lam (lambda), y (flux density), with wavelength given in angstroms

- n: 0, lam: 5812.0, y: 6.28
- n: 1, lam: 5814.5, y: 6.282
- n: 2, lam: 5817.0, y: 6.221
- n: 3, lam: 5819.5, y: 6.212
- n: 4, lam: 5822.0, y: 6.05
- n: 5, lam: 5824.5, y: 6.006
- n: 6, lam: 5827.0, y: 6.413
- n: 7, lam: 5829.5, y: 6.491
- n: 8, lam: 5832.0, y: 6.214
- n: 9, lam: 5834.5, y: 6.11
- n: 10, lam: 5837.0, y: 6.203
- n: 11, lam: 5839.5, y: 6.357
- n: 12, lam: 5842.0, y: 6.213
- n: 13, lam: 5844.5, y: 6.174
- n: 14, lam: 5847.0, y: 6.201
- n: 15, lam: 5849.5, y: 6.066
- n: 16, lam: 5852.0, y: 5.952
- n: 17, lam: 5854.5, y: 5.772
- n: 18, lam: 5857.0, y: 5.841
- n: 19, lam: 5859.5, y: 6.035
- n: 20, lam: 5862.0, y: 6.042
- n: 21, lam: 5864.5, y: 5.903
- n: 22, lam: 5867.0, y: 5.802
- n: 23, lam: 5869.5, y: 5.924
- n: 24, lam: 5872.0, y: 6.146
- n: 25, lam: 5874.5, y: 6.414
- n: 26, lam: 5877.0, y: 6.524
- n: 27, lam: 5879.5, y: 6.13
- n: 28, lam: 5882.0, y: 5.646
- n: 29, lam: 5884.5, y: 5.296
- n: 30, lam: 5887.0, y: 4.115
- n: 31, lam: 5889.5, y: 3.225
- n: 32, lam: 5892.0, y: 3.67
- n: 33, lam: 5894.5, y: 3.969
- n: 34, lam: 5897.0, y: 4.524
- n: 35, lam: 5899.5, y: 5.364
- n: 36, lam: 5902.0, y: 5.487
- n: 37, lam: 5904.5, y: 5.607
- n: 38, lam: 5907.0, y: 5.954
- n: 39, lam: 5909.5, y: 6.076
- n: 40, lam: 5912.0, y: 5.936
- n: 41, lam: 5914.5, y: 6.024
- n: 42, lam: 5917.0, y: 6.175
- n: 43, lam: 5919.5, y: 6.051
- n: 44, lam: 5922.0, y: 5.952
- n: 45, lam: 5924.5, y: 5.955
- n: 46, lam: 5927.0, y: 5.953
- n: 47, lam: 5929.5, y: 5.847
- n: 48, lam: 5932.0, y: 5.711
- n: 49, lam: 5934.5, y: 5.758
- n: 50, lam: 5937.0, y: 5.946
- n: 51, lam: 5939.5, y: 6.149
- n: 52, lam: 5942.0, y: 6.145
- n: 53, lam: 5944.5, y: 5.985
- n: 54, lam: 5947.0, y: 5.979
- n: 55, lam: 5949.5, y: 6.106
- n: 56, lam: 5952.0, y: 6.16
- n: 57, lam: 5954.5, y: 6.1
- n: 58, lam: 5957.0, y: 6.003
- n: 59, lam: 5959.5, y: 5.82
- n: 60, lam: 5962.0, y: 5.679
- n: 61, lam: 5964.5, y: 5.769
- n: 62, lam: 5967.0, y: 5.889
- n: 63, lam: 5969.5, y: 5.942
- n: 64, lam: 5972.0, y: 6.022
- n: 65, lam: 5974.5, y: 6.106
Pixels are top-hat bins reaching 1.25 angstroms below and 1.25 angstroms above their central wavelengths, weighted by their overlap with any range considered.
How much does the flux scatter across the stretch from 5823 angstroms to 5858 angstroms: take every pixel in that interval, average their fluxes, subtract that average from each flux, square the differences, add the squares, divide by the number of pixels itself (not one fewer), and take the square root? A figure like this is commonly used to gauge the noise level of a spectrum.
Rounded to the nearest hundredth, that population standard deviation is 0.20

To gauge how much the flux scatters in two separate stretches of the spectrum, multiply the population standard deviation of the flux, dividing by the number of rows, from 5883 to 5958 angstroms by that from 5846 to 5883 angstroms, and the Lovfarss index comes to 0.18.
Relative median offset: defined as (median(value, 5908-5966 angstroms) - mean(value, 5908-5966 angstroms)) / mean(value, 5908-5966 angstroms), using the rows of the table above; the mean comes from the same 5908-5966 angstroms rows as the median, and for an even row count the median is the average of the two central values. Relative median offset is 0.002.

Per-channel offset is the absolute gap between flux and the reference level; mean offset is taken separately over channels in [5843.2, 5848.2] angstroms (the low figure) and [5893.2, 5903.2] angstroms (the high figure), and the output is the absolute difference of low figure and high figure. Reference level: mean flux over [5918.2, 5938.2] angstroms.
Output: 0.8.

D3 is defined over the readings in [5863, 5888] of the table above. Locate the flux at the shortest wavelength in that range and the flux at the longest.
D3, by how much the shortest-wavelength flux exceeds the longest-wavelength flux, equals 1.8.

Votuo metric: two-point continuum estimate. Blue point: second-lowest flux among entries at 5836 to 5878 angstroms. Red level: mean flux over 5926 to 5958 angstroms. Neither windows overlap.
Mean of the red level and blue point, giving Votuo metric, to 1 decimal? 5.9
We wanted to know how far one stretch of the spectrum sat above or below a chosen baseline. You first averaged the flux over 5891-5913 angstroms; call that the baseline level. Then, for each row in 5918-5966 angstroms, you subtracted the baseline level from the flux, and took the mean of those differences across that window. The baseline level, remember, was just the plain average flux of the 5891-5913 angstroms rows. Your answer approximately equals 0.77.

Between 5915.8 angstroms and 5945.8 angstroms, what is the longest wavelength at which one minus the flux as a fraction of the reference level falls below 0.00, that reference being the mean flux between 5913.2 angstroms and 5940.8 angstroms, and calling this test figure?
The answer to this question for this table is 5944.5 angstroms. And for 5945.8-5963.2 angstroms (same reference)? 5957.0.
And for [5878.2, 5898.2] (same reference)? 5879.5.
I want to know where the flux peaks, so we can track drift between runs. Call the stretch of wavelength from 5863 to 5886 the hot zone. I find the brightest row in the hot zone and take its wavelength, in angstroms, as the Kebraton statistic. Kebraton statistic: 5877.0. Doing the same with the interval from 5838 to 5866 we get 5839.5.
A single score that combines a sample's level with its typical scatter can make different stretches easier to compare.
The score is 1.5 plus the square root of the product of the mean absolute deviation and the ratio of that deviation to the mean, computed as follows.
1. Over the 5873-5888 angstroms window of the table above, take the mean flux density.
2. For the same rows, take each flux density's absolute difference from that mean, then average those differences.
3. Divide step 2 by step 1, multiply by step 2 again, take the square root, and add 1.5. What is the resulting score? 1.78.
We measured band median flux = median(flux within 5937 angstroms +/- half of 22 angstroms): 5.95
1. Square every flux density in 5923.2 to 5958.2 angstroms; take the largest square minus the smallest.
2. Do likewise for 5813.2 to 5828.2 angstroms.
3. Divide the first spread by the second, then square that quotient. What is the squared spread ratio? 1.11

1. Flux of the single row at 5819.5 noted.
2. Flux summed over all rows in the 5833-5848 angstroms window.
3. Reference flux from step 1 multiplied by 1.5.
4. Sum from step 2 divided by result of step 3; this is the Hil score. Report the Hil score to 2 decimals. 4.00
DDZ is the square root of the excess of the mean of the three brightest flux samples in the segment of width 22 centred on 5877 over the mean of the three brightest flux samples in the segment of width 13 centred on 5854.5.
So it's 0.59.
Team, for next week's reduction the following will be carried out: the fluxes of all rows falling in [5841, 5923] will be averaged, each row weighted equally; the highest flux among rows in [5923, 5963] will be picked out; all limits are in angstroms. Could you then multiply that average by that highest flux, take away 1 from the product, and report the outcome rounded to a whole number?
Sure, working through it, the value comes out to 34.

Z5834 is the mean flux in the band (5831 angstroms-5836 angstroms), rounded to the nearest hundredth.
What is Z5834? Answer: 6.16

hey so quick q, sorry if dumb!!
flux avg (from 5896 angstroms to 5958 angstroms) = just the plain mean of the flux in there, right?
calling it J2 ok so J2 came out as 5.88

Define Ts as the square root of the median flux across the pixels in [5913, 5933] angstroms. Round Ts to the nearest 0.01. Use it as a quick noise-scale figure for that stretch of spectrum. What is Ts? 2.44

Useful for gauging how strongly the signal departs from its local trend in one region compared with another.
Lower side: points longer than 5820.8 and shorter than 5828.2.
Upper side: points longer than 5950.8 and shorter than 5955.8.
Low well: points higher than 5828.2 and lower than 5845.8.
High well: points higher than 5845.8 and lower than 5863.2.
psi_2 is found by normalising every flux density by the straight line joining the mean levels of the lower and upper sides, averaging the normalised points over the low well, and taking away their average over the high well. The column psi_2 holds 0.04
